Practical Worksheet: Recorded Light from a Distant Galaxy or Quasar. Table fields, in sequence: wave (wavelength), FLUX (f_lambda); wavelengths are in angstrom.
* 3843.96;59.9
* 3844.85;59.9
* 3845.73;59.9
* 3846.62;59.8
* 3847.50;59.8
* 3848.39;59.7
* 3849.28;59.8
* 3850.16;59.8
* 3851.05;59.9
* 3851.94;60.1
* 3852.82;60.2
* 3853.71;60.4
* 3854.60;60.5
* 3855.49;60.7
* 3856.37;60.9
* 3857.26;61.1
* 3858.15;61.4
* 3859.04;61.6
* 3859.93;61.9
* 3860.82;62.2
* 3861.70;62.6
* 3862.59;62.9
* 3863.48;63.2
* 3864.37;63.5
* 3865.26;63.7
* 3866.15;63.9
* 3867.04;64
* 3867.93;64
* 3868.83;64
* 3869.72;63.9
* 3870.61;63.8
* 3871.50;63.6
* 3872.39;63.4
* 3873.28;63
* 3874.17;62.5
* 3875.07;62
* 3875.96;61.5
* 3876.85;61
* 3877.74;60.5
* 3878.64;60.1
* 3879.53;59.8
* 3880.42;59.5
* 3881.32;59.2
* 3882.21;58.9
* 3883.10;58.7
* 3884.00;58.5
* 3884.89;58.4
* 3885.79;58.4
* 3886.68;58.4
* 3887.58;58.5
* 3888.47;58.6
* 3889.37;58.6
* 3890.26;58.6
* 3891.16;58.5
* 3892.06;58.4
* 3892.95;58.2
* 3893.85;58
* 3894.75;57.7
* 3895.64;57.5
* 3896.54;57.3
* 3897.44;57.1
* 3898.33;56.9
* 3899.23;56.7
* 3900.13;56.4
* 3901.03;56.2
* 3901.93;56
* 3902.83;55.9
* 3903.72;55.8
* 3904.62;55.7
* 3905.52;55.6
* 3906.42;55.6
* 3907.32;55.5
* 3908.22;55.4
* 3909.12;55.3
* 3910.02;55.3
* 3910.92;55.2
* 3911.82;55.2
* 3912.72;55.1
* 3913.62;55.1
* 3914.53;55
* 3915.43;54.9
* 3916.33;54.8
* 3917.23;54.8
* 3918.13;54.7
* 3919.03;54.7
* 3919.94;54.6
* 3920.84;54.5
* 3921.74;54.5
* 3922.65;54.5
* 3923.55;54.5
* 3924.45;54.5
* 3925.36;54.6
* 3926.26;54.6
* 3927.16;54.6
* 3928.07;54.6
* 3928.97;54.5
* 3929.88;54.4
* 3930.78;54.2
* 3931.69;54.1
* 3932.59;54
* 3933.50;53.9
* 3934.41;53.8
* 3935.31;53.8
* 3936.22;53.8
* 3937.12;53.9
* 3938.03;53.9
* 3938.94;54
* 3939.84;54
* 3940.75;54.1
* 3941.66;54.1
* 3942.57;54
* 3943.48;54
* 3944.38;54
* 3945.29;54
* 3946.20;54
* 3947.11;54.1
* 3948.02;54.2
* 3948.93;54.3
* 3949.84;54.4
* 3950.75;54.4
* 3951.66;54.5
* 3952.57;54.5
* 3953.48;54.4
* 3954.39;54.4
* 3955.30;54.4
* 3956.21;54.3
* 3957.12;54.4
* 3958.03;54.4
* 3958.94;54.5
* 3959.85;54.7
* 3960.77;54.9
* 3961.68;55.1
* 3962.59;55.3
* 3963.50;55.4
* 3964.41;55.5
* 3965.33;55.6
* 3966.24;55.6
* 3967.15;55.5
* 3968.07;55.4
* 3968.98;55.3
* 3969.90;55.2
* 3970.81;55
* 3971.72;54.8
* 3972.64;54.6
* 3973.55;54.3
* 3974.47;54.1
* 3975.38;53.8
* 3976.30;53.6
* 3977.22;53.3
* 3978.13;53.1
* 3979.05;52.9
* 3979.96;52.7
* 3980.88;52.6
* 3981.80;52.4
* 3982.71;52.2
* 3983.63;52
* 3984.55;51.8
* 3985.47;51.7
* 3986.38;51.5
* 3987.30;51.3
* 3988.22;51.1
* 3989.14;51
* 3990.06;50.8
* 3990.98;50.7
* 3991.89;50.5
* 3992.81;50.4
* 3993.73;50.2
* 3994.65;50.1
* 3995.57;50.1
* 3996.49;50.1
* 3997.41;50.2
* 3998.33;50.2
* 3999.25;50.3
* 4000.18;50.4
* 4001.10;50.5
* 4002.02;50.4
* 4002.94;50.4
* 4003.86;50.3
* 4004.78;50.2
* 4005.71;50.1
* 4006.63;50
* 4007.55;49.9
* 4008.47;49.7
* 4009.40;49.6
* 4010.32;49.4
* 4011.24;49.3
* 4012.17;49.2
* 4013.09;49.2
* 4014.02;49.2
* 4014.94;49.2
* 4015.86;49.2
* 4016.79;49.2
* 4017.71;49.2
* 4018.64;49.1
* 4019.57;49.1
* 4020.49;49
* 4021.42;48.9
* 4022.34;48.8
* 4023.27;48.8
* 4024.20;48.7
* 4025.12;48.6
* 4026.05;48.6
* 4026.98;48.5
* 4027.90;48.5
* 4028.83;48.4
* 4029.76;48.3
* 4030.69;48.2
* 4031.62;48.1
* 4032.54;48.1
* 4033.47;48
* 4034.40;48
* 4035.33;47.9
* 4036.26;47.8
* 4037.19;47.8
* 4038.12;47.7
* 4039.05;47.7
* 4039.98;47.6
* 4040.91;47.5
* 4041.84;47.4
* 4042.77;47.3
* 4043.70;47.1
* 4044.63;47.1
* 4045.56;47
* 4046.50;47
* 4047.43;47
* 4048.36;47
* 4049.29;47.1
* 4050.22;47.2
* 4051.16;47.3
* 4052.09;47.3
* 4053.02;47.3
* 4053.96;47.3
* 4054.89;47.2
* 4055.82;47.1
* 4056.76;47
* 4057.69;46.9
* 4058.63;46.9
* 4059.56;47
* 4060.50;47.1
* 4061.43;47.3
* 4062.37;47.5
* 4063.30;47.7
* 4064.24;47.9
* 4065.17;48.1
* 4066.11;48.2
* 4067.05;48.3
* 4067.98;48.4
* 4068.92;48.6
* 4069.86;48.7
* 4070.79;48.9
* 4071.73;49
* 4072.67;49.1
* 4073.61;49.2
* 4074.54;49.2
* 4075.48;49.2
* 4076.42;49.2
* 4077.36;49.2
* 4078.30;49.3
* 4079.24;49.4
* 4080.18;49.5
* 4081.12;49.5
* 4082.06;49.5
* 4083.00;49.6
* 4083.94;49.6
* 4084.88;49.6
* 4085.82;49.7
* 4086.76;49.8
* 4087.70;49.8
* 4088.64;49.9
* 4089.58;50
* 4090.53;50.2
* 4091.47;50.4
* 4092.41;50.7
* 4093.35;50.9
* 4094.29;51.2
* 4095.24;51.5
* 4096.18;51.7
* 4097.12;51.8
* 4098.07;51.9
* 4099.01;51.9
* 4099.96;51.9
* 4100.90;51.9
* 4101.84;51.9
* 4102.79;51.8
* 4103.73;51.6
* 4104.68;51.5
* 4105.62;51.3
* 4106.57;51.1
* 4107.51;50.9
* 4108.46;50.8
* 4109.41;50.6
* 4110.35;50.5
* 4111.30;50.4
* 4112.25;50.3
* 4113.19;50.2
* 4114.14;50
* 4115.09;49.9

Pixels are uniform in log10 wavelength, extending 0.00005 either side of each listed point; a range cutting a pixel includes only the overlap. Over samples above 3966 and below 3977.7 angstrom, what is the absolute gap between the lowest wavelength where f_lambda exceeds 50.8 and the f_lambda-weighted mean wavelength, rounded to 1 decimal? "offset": 5.4 angstrom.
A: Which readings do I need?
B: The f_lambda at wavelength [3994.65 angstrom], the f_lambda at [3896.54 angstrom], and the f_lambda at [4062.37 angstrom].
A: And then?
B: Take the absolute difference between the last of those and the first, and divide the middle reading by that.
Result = 22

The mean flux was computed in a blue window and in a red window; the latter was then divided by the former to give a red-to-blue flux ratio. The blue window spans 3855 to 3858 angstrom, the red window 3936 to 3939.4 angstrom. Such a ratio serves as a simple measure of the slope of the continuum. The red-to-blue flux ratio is 0.89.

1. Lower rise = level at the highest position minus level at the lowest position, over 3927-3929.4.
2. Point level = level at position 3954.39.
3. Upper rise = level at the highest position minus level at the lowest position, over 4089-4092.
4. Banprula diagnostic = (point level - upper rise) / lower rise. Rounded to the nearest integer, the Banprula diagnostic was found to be -540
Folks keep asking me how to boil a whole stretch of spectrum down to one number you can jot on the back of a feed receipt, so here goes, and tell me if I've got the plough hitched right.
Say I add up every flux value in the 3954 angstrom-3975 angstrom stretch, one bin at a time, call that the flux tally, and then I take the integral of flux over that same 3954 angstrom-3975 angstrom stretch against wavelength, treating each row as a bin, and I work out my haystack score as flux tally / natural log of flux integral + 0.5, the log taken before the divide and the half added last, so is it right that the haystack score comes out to 180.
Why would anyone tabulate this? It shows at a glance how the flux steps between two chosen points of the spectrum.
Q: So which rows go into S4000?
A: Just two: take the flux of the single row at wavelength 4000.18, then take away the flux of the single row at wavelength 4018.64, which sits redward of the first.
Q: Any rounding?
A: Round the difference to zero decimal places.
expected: 1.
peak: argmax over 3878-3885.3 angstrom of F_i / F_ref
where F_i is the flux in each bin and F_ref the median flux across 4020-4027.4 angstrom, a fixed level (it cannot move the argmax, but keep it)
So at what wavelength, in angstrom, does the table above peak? 3878.64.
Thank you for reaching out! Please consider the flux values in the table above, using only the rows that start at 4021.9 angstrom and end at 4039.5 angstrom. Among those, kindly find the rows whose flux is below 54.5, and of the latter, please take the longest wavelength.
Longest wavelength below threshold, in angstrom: 4039.05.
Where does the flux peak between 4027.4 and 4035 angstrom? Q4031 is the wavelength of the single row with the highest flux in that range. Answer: 4027.90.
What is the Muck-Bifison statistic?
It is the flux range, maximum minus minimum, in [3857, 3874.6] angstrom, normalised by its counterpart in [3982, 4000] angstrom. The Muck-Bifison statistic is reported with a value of 1.4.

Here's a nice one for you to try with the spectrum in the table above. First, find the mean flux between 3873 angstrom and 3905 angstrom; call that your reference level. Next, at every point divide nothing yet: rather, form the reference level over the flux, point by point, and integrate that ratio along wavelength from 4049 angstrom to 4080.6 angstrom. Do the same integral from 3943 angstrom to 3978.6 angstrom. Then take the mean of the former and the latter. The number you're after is 38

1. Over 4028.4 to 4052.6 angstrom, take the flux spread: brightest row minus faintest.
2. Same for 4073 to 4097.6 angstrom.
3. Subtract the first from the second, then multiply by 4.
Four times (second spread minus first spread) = 5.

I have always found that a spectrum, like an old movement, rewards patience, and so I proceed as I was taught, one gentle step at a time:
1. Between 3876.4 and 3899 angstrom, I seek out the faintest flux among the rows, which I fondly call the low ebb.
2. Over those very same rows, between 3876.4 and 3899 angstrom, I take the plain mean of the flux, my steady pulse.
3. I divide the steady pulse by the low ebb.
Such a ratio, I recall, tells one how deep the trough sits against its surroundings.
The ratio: 1.03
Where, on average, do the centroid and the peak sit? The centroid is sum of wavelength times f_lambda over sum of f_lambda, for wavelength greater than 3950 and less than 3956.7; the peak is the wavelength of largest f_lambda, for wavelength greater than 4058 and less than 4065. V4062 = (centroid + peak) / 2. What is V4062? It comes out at 4008.9 angstrom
